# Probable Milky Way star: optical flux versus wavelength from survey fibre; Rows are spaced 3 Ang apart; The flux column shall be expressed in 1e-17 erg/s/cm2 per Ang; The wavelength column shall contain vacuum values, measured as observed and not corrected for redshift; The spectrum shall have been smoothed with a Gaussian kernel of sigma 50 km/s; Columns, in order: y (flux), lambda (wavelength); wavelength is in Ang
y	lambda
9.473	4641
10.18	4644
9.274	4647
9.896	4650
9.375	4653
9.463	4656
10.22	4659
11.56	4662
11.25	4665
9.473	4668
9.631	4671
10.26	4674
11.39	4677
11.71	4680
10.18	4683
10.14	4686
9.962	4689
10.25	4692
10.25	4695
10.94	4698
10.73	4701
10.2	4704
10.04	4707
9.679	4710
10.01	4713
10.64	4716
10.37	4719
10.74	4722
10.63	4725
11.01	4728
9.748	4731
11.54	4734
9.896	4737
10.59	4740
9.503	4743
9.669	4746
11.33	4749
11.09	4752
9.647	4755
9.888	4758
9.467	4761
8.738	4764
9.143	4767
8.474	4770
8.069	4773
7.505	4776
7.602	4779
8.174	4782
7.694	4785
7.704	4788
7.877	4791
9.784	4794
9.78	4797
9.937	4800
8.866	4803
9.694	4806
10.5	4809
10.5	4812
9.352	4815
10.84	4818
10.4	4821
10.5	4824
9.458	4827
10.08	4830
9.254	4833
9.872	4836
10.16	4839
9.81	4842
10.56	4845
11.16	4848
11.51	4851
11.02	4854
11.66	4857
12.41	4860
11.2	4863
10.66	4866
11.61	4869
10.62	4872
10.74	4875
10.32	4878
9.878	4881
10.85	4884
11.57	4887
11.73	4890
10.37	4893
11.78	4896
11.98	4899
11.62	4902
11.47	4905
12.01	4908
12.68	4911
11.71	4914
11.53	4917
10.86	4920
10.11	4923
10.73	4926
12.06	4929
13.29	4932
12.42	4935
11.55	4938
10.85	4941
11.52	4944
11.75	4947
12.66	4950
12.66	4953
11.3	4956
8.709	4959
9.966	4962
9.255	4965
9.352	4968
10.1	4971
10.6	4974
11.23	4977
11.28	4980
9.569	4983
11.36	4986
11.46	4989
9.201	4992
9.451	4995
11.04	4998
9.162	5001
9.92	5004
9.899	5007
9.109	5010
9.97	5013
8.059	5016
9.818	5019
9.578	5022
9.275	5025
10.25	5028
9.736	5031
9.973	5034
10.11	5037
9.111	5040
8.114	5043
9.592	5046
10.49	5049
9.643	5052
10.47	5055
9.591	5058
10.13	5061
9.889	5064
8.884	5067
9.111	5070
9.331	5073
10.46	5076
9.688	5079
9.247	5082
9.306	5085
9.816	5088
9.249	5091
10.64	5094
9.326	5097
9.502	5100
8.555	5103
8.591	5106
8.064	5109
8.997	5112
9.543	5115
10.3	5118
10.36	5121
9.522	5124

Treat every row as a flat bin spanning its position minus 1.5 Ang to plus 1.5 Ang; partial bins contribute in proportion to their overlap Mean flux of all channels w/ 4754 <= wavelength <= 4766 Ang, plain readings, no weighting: 9.4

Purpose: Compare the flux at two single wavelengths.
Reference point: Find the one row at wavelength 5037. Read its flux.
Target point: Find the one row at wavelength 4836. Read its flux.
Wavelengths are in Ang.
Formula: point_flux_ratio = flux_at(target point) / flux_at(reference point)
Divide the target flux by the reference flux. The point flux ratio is 0.98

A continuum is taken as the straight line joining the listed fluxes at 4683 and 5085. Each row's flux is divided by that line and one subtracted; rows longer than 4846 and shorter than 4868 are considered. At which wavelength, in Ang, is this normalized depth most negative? 4866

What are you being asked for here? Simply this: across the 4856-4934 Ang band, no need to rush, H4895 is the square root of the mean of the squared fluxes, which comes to 11.4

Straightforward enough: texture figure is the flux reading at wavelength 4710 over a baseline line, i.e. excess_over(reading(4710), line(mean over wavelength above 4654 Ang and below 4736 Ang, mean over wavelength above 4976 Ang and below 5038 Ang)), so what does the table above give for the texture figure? -0.7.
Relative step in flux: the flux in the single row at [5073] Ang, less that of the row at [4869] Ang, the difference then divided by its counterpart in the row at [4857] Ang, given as -0.20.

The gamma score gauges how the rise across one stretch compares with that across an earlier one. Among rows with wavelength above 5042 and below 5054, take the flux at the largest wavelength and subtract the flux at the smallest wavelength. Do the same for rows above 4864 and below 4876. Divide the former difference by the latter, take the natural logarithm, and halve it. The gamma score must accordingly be 1.5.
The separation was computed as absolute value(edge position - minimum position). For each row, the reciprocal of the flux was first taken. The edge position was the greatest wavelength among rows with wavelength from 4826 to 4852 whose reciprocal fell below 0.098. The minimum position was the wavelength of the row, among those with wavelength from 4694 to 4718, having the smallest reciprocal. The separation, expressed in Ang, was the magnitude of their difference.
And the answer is 153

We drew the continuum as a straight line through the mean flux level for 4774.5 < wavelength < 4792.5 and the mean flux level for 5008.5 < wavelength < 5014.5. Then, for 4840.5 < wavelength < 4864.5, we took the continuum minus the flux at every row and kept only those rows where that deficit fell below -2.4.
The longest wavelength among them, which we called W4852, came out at 4863 Ang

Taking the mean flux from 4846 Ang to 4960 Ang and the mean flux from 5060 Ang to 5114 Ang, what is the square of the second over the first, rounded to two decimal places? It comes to 0.68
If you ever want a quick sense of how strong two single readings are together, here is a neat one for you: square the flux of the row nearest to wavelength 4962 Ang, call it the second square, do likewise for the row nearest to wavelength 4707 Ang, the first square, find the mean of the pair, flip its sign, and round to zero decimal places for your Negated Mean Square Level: -100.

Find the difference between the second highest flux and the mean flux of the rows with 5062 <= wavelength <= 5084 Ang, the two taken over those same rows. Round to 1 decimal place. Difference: 0.4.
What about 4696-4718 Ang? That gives 0.4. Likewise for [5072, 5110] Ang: 1.1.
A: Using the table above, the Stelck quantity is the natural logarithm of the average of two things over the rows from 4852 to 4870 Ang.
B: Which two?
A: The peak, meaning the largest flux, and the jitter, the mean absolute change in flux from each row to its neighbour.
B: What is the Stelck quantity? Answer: 1.89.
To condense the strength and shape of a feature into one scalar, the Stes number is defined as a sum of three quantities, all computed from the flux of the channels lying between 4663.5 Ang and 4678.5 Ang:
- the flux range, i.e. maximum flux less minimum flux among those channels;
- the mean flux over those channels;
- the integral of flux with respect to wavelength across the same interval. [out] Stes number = 168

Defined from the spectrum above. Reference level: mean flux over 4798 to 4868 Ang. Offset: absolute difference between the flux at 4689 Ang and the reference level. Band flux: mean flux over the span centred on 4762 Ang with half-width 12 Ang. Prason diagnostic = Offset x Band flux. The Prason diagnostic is 4.2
